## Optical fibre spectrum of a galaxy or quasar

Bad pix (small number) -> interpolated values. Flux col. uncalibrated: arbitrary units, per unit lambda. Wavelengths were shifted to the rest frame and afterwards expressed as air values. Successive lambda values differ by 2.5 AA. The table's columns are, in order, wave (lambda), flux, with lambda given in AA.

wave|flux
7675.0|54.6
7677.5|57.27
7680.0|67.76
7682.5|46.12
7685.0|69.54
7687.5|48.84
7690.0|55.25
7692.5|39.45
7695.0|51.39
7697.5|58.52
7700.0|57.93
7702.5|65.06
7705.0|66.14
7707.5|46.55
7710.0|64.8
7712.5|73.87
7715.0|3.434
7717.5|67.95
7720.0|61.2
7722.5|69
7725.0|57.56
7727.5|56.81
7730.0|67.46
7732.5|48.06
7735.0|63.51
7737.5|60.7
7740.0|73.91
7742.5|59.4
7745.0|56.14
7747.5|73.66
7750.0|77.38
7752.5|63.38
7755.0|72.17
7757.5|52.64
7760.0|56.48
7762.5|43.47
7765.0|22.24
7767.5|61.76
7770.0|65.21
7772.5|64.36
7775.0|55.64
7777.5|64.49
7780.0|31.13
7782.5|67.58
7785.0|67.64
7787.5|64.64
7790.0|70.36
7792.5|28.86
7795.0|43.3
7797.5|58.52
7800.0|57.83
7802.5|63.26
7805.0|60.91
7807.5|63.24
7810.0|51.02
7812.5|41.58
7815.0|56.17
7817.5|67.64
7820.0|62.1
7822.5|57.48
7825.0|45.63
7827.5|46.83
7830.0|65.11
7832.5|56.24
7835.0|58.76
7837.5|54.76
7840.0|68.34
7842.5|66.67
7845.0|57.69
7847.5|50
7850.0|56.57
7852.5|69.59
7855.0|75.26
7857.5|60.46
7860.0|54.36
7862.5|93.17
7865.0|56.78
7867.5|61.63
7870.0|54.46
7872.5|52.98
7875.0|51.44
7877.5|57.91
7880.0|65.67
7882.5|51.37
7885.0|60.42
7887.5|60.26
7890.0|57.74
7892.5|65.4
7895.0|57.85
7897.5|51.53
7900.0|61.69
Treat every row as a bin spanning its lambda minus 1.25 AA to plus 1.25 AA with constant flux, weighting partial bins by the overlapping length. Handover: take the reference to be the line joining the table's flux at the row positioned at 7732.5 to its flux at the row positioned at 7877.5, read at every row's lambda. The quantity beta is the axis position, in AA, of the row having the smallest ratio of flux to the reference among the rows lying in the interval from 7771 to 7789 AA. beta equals 7780.0 AA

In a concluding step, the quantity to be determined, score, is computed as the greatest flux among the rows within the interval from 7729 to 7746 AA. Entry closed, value 73.91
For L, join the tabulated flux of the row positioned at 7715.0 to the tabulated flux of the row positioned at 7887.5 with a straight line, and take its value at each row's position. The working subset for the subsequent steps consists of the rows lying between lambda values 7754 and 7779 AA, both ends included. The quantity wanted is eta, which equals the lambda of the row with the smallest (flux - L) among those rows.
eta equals 7765.0 AA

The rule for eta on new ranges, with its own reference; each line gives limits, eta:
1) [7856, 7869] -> 7860.0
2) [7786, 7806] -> 7792.5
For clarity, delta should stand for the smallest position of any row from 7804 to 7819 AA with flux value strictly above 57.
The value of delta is 7805.0 AA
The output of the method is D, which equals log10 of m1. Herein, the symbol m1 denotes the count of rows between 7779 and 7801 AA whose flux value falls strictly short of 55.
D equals 0.48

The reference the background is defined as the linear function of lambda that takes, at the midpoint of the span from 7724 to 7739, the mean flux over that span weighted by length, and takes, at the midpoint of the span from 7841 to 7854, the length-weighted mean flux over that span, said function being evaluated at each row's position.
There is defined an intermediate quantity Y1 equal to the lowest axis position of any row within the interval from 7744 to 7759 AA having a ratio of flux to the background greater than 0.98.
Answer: 7747.5 AA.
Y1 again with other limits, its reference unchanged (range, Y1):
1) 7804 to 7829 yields 7805.0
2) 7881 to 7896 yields 7885.0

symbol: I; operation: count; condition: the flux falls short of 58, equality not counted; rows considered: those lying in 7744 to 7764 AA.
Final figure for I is 4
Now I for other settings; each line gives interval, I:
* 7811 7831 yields 5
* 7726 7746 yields 3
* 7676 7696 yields 6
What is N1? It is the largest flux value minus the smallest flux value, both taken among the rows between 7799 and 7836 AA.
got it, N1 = 26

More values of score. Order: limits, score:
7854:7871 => 93.17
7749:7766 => 77.38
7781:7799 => 70.36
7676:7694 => 69.54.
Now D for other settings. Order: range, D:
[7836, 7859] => 0.30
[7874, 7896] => 0.30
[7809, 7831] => 0.60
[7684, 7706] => 0.48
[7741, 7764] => 0.30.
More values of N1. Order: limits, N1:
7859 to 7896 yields 42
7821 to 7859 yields 30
